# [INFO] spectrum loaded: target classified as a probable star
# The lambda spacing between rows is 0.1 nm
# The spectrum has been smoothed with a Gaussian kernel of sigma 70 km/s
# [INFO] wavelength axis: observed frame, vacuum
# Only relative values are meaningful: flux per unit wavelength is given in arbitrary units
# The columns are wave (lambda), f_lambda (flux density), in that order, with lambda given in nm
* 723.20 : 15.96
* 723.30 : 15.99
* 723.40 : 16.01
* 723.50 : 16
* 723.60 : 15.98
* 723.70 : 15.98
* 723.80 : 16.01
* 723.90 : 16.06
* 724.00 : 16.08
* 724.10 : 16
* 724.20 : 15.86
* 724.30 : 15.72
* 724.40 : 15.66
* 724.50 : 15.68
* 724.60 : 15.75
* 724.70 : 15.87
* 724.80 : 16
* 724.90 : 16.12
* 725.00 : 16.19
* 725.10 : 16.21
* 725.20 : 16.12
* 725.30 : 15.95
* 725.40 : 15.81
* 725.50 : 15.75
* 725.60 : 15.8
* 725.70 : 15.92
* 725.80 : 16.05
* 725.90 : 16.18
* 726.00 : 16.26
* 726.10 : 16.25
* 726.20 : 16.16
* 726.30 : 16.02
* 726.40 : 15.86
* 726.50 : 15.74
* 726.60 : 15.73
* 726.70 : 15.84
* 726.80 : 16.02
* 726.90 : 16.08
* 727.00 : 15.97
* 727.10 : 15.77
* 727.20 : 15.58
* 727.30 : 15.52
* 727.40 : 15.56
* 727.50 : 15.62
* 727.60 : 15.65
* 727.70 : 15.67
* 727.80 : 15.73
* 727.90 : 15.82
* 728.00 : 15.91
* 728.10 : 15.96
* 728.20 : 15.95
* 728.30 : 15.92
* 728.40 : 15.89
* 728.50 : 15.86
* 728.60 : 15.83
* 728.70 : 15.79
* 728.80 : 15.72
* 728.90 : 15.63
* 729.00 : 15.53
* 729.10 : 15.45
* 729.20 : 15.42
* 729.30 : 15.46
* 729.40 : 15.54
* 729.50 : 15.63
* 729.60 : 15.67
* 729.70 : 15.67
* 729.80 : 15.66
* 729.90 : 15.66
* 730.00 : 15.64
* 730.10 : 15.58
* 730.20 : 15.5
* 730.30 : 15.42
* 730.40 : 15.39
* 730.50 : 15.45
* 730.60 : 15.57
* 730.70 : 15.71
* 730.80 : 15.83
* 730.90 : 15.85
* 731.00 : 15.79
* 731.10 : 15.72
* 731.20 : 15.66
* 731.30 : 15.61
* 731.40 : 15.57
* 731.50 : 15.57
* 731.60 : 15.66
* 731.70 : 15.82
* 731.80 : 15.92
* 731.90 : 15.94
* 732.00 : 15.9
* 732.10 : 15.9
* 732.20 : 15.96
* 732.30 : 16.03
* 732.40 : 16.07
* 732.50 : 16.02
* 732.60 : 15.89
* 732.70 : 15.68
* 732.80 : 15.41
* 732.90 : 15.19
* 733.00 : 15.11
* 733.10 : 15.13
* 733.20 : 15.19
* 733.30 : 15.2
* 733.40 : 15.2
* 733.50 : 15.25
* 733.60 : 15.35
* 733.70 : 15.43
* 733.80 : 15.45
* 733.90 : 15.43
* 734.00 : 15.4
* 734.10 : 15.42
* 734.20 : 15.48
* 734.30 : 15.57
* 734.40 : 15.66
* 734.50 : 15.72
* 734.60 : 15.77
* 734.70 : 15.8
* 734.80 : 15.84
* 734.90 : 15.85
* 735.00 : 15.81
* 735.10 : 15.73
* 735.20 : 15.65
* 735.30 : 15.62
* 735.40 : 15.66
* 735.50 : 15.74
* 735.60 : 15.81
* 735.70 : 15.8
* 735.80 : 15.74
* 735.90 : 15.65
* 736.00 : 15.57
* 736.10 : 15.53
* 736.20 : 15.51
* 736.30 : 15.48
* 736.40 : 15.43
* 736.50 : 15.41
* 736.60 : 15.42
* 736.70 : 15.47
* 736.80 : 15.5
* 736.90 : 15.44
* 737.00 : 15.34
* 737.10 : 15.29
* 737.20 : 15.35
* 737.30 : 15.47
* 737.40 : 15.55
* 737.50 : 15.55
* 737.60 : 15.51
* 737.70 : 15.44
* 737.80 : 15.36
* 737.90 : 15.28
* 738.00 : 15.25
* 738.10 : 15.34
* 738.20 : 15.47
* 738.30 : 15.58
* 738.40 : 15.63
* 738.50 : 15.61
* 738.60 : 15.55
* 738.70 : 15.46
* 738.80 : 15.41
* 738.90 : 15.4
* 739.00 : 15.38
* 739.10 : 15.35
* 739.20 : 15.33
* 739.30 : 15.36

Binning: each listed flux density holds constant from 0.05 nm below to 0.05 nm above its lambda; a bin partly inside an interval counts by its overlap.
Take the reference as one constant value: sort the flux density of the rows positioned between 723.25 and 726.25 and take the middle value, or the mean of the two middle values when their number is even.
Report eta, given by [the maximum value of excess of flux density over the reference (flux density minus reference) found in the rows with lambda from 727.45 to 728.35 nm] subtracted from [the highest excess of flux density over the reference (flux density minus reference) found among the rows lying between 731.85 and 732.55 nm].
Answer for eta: 0.110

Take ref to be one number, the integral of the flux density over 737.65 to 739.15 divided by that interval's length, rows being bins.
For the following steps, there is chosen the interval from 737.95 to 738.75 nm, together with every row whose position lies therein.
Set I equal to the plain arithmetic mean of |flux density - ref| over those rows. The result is 0.12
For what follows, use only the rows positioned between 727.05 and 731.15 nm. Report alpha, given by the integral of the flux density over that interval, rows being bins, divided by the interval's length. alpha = 15.7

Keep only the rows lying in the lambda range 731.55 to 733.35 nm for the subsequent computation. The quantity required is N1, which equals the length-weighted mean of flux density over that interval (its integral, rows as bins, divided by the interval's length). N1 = 15.7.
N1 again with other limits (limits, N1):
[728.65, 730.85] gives 15.6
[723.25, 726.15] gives 16.0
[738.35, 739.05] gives 15.5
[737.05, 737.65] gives 15.5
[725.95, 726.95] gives 16.0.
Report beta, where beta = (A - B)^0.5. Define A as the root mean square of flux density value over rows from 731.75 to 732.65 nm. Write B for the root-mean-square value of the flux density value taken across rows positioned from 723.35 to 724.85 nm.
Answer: 0.2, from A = 16.0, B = 15.9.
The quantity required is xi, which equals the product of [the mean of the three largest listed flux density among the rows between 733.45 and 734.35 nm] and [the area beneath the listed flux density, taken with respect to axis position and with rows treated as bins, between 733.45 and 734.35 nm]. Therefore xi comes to 215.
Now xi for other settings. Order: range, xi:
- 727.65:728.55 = 228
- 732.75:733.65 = 210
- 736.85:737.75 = 216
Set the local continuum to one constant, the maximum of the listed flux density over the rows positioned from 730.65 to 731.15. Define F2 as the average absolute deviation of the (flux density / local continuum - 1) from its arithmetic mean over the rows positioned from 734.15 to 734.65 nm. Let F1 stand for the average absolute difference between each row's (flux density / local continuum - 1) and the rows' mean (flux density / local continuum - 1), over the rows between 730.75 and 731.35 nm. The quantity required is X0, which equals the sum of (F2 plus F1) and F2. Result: 0.017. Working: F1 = 0.0050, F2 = 0.006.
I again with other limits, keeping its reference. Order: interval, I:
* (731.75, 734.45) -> 0.27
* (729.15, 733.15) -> 0.27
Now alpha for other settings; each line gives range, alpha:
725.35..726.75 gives 16.0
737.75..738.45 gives 15.4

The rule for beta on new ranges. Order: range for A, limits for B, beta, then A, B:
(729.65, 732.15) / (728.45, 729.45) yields 0.2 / 15.7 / 15.6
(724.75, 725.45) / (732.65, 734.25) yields 0.9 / 16.1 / 15.3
